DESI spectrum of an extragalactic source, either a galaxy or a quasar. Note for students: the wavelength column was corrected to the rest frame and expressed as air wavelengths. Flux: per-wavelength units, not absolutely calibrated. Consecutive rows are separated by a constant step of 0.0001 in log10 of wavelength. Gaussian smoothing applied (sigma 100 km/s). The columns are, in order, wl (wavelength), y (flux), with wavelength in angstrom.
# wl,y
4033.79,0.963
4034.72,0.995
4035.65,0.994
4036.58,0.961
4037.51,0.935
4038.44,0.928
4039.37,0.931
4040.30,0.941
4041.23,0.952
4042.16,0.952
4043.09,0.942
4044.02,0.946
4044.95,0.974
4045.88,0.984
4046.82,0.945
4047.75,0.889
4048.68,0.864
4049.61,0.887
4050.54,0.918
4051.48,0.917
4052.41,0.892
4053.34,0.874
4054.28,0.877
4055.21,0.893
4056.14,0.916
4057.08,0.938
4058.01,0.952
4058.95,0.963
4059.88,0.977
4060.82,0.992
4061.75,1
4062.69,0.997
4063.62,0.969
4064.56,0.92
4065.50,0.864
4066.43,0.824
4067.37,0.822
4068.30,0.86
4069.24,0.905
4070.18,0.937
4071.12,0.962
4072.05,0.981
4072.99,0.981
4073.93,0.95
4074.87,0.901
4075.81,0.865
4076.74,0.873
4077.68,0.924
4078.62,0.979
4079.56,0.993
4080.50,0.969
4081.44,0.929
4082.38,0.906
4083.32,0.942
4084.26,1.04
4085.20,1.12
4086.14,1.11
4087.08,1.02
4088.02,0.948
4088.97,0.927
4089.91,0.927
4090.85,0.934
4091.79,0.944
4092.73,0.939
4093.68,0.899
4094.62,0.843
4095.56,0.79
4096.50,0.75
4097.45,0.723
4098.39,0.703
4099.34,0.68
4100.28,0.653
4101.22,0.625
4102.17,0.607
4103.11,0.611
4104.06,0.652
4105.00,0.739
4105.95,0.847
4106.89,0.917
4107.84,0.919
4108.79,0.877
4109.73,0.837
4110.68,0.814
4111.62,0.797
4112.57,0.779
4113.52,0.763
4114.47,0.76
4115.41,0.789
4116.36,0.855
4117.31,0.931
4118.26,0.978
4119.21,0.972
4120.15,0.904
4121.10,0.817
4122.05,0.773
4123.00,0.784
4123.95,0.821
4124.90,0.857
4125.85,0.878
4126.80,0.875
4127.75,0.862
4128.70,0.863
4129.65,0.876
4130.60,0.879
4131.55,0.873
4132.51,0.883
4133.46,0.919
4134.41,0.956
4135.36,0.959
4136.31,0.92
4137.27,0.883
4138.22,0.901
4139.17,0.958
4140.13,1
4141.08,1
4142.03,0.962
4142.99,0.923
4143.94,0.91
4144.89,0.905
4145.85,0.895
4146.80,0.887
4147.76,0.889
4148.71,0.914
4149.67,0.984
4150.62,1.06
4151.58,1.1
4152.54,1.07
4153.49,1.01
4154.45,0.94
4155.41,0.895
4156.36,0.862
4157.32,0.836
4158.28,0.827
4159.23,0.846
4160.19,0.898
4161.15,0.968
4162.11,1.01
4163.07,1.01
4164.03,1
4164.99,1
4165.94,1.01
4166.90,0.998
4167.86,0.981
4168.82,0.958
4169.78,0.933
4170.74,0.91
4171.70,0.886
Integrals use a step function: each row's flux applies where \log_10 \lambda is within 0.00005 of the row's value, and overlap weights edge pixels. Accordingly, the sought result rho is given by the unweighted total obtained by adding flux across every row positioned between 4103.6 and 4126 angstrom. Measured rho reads 20.1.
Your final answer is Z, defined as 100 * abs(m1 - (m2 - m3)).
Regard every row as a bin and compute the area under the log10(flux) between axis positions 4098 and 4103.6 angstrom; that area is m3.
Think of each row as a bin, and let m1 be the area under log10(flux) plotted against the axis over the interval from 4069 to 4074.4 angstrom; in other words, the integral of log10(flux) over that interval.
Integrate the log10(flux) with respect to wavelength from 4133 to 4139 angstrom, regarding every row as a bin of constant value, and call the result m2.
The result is 97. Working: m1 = -0.11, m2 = -0.21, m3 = -1.07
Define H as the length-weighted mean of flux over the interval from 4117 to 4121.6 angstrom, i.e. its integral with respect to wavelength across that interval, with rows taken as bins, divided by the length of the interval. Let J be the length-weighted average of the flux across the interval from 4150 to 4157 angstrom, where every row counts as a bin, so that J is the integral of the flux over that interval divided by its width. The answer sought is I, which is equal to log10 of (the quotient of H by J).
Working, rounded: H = 0.920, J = 0.99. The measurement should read -0.031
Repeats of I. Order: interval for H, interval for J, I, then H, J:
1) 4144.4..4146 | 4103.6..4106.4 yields 0.082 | 0.900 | 0.75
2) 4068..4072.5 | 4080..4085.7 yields -0.025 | 0.931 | 0.99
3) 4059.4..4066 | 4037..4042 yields 0.010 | 0.960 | 0.94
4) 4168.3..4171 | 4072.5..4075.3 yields -0.003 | 0.936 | 0.94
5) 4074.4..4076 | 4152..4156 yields -0.043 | 0.885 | 0.98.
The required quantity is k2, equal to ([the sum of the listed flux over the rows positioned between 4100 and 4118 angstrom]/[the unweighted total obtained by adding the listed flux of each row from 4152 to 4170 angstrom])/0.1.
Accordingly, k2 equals 8.2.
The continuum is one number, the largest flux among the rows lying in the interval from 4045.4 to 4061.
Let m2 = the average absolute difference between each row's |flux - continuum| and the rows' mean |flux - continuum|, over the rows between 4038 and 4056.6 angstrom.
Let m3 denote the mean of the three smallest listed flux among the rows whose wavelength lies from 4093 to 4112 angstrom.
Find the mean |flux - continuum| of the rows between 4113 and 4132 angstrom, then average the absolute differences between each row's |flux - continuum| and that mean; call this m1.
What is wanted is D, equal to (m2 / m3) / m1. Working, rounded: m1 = 0.0482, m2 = 0.028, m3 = 0.614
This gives 1.0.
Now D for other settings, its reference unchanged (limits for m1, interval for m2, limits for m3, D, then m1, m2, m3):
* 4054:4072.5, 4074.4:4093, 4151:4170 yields 0.7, 0.0454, 0.028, 0.836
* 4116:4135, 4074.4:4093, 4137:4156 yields 0.8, 0.0400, 0.028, 0.886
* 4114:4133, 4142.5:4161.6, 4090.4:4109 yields 1.2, 0.0436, 0.032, 0.614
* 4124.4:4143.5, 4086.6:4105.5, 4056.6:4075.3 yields 3.8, 0.0377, 0.119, 0.835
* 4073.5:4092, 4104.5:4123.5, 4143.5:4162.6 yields 2.6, 0.0289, 0.062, 0.836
